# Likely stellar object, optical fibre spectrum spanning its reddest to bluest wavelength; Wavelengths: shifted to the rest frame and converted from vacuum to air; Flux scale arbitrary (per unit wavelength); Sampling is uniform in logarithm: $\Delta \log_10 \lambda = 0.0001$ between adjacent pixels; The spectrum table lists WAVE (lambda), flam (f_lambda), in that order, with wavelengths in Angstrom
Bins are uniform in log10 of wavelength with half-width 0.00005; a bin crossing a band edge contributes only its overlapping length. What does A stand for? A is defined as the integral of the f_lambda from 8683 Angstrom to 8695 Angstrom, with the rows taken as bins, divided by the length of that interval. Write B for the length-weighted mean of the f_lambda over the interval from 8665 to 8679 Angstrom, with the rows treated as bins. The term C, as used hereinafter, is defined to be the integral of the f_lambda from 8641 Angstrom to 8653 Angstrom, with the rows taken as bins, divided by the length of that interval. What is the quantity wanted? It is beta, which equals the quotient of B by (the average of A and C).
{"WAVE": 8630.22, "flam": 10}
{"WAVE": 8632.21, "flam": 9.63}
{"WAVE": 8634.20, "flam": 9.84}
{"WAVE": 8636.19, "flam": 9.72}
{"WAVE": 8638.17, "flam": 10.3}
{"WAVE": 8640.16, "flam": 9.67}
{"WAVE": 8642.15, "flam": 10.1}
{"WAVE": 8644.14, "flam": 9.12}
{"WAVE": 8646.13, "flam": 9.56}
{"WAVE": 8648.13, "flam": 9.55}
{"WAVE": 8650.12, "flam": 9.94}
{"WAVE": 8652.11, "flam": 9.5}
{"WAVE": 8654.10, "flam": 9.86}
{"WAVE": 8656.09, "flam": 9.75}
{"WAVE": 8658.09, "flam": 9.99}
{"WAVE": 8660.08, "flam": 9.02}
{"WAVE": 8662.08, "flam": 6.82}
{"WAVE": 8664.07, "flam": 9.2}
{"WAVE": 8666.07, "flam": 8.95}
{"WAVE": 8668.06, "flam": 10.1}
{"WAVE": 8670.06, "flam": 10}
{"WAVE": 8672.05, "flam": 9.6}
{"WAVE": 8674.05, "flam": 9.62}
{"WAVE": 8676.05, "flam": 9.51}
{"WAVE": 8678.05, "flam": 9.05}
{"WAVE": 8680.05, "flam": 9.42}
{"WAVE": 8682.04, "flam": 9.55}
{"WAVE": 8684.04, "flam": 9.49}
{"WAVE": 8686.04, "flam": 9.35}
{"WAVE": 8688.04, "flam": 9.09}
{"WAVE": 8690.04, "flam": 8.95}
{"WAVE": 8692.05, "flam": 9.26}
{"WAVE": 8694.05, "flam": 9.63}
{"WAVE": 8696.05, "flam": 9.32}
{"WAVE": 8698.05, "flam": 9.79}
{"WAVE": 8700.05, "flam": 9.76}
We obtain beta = 1.01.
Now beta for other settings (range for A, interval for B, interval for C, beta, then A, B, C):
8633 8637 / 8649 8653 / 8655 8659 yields 0.99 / 9.8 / 9.7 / 9.86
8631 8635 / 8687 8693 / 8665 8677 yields 0.94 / 9.7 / 9.1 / 9.63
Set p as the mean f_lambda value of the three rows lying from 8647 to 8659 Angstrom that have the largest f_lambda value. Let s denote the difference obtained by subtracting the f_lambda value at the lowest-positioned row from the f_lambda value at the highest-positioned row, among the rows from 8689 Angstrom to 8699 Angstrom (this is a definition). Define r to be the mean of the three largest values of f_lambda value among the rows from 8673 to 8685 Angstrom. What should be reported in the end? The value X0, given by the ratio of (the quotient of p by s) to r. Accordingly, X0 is 1.2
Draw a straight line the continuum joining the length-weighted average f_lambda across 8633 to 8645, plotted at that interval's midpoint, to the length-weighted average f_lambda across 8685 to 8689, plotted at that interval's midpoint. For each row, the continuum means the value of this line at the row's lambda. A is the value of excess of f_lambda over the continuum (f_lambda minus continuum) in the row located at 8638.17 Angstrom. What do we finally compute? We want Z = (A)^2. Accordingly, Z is 0.24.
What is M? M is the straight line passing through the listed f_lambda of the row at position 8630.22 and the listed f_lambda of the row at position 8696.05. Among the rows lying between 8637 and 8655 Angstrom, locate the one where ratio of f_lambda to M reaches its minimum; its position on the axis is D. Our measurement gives 8644.14 Angstrom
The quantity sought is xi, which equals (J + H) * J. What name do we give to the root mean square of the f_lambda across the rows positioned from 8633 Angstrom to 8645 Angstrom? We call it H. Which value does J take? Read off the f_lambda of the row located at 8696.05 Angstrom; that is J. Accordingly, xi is 178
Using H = 9.80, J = 9.32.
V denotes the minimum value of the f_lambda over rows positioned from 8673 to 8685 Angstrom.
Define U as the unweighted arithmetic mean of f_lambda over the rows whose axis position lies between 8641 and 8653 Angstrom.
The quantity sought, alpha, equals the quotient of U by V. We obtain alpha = 1.06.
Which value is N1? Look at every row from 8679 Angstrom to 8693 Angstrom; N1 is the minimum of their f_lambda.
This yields 8.95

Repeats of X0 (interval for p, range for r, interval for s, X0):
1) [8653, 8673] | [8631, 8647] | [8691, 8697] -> 16.6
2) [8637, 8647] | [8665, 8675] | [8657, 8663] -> -0.3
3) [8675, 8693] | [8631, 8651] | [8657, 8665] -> -1.2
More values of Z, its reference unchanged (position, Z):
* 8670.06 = 0.33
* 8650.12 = 0.07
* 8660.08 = 0.28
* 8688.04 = 0.01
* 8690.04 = 0.06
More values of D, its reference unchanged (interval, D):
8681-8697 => 8690.04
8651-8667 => 8662.08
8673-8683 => 8678.05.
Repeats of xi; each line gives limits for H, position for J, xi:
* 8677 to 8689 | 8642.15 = 196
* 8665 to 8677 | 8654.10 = 192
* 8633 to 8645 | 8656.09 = 191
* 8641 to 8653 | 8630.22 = 196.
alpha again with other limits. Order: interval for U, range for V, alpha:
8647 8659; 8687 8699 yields 1.09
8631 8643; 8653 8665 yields 1.45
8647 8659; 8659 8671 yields 1.43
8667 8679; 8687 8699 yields 1.08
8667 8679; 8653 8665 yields 1.41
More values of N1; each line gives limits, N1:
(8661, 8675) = 6.82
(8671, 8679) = 9.05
